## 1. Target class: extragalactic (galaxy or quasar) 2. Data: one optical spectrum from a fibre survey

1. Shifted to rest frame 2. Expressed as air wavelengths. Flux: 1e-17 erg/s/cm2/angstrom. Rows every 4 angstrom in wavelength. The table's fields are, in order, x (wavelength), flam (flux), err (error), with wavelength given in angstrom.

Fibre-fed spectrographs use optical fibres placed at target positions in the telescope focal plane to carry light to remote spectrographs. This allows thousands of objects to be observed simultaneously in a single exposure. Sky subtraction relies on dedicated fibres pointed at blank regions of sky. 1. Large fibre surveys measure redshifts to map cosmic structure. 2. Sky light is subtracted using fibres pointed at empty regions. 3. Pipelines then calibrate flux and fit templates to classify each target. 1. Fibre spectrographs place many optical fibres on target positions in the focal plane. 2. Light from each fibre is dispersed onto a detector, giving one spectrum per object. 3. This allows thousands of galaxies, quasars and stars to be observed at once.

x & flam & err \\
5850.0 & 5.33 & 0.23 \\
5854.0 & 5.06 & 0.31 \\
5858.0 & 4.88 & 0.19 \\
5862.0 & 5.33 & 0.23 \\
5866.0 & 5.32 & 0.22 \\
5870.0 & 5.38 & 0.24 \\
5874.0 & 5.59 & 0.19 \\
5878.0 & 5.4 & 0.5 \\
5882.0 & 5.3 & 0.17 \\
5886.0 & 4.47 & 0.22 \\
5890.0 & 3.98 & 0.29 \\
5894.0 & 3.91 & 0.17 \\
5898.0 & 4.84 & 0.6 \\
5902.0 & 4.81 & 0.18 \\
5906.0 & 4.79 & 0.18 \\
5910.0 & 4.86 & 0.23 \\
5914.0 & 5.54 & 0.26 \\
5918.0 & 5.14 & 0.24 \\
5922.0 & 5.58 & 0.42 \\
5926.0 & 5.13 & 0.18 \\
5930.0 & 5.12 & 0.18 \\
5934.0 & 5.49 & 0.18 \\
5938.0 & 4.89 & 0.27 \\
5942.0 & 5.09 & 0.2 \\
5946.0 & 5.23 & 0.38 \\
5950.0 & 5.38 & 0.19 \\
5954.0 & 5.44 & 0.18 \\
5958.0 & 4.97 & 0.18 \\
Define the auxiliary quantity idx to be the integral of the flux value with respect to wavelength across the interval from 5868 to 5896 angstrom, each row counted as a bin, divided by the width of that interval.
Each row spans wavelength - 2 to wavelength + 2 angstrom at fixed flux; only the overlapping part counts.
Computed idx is 4.86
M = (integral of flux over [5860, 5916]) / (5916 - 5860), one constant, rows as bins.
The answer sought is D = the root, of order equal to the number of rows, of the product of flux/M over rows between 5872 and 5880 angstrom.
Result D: 1.11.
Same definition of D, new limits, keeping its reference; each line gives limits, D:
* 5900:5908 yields 0.97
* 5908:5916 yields 1.04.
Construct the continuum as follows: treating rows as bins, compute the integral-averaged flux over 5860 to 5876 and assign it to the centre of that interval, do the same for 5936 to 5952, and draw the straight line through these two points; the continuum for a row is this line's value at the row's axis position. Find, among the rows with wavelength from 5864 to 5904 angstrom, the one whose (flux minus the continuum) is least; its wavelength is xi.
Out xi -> 5894.0 angstrom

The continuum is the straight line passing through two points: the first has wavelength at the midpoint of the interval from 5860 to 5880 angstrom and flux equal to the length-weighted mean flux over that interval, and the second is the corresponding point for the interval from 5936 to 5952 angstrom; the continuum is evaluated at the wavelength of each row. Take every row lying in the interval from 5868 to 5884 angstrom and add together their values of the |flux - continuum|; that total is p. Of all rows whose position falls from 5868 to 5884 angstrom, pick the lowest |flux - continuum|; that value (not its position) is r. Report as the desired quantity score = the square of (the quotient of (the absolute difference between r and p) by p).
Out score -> 0.85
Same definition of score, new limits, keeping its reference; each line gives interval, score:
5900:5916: 0.68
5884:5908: 0.82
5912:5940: 0.90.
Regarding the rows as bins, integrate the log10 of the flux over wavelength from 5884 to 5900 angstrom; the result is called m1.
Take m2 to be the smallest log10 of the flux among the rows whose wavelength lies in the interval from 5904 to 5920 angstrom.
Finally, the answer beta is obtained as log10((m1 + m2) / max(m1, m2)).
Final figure 0.028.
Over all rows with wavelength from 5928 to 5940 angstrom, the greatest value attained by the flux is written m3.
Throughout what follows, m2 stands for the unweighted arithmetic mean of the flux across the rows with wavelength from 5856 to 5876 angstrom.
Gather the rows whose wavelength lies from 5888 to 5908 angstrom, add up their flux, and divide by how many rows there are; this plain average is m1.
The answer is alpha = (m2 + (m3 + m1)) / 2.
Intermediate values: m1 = 4.47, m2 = 5.300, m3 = 5.49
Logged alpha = 7.63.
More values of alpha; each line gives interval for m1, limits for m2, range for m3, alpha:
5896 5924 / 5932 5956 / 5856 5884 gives 7.96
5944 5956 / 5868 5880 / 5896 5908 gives 7.82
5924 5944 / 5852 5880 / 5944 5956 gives 7.93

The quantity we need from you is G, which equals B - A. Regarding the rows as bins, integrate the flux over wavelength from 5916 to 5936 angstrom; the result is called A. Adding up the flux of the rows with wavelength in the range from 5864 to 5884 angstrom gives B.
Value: -79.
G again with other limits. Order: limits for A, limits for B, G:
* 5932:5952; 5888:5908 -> -82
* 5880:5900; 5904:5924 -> -64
